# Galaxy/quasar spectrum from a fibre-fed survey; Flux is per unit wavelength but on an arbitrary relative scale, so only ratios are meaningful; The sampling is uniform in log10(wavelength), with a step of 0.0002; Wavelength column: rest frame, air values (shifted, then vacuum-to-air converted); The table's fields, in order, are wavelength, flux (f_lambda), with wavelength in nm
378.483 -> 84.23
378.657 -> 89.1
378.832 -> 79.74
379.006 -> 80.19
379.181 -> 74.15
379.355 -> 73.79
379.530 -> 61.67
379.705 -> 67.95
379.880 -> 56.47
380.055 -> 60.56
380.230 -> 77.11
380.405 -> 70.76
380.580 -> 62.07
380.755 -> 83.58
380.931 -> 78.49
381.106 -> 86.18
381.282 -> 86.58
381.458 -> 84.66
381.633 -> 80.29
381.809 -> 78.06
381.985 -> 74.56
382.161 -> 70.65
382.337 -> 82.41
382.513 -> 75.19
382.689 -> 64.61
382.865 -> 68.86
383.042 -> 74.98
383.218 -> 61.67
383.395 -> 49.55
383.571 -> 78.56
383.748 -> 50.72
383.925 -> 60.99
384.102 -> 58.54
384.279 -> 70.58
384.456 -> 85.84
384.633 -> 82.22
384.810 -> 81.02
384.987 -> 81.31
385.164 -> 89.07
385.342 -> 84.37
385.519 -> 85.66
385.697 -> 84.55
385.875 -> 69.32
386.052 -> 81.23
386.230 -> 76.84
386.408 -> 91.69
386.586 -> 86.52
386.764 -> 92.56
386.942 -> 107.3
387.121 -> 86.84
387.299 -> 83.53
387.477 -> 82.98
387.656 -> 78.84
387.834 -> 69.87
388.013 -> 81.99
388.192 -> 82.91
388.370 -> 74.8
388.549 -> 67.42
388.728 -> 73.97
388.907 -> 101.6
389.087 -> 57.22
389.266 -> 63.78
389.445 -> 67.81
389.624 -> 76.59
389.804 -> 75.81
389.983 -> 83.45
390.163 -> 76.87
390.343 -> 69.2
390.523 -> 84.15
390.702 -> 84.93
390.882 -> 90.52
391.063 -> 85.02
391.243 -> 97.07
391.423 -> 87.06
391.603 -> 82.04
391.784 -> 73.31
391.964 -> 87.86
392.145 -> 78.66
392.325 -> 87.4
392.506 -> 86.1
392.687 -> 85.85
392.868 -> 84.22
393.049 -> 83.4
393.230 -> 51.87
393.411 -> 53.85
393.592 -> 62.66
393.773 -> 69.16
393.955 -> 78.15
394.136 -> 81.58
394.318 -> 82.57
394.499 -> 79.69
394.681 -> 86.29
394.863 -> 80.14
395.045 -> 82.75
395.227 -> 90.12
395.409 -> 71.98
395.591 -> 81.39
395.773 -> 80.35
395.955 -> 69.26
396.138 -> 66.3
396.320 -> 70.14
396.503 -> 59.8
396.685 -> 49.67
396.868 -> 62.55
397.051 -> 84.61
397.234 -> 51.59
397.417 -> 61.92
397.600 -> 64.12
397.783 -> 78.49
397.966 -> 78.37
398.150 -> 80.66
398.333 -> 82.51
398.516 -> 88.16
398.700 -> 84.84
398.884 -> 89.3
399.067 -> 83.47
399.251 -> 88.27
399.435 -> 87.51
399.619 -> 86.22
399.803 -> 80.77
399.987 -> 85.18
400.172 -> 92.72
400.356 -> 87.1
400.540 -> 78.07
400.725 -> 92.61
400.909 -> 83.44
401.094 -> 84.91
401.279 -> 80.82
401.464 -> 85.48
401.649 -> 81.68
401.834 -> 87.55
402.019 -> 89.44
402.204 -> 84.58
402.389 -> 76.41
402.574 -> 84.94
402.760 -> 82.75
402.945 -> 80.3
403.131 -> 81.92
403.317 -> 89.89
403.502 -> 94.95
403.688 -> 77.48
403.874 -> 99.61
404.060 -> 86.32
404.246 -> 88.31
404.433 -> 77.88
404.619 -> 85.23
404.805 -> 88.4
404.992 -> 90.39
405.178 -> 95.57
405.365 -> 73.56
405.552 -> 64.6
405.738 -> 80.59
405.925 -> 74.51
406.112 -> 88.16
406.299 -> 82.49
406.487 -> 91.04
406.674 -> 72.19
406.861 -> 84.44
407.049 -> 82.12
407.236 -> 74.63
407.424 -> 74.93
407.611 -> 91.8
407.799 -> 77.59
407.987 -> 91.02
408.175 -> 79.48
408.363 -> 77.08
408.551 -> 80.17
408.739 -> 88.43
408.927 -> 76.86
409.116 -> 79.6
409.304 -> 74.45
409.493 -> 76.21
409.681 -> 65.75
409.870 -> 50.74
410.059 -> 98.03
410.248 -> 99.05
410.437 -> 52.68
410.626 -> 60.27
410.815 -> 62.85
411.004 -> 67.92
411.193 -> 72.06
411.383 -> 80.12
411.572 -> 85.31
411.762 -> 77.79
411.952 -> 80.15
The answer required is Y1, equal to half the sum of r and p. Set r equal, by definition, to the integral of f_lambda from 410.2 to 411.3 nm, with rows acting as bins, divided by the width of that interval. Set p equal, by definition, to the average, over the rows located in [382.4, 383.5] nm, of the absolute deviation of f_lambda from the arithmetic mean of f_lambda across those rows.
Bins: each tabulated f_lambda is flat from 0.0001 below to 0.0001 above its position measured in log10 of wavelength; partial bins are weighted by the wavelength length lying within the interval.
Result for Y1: 38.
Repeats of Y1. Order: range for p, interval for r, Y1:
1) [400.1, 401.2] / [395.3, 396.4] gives 39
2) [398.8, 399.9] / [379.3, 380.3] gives 34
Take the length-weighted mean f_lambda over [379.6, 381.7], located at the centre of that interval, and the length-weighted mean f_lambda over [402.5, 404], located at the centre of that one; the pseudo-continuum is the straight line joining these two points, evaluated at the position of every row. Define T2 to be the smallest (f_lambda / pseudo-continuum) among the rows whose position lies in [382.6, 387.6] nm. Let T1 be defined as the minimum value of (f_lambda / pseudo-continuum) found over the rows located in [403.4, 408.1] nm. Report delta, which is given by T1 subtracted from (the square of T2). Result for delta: -0.31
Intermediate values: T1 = 0.74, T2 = 0.65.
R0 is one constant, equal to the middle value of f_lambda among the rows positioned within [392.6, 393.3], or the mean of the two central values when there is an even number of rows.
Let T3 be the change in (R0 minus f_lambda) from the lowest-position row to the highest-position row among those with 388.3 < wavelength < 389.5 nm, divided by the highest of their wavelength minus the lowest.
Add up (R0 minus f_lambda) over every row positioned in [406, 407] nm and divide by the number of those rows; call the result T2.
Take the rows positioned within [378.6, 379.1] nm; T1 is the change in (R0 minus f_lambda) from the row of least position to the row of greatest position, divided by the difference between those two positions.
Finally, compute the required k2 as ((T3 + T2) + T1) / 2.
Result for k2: 16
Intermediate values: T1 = 26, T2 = 0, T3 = 7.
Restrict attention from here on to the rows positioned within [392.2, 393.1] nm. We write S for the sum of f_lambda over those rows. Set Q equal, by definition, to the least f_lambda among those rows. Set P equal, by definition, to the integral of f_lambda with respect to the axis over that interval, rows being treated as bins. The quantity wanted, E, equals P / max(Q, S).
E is 0.180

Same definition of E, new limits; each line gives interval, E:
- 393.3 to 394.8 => 0.187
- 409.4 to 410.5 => 0.185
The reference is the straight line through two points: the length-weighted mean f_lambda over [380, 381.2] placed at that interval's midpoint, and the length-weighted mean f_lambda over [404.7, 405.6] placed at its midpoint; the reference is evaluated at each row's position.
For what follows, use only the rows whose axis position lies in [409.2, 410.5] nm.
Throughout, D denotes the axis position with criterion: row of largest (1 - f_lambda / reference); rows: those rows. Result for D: 409.870 nm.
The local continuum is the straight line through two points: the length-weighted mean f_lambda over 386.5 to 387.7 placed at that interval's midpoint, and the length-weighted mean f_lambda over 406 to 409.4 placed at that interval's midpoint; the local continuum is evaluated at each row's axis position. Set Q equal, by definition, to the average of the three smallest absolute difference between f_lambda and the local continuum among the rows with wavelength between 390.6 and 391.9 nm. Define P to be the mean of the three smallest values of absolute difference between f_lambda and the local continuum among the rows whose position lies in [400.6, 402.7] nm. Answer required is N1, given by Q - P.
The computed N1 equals 0.7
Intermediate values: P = 0.9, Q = 1.6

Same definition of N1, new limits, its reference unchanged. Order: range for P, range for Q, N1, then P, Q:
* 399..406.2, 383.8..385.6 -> 2.0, 0.6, 2.6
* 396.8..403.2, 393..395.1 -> 1.9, 0.3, 2.2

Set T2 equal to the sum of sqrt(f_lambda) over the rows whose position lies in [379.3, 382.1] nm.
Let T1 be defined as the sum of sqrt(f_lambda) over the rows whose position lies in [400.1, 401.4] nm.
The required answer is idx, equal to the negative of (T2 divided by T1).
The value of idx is -2.1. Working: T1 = 65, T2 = 137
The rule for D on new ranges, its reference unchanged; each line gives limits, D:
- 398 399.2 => 398.150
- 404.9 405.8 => 405.552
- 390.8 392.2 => 391.784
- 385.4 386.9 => 385.875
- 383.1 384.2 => 383.395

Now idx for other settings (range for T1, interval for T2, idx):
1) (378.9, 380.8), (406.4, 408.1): -0.9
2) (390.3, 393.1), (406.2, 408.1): -0.6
